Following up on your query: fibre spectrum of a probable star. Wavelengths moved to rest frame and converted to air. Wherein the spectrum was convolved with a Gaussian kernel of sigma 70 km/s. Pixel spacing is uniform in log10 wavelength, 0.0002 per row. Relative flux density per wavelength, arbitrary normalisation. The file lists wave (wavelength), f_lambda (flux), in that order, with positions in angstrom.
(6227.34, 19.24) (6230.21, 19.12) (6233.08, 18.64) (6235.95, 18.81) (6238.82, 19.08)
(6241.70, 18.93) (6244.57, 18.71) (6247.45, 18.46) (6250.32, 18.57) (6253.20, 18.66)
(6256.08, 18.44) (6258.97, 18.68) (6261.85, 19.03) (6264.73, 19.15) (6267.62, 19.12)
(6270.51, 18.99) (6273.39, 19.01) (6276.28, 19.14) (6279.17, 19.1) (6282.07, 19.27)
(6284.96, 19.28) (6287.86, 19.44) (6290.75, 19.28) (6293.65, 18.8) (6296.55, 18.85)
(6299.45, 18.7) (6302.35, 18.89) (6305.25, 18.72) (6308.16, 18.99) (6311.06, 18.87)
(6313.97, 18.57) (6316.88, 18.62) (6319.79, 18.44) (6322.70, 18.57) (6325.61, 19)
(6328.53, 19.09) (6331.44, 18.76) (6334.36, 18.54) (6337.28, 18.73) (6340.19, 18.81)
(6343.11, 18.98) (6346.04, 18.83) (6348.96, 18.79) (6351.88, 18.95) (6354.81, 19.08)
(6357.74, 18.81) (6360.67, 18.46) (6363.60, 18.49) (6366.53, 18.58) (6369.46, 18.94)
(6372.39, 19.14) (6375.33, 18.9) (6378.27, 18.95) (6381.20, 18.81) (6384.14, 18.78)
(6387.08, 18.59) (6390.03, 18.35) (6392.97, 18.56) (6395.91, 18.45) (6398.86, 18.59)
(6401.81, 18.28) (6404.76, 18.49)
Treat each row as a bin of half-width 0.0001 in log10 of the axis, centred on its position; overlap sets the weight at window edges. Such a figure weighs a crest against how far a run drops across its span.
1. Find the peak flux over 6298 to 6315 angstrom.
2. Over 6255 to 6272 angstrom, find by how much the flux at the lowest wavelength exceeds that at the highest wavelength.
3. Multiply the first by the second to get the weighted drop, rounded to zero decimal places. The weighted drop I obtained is -10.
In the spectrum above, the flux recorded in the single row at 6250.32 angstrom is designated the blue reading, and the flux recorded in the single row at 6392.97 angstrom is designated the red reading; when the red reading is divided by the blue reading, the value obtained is 1.00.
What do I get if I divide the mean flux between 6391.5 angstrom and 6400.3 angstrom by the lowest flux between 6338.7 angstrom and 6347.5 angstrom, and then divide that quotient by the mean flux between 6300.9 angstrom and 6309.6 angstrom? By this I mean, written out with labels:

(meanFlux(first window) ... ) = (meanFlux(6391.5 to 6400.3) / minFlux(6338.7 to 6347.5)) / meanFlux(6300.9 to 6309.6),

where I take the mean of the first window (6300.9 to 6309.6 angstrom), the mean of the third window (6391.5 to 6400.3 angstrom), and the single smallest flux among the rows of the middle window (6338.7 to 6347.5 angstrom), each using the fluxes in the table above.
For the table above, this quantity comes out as 0.0522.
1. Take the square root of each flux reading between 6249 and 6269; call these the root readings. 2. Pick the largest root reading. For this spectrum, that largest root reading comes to 4.376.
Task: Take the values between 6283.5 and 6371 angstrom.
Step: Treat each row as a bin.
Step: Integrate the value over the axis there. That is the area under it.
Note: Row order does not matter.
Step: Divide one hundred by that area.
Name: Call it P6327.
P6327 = 0.061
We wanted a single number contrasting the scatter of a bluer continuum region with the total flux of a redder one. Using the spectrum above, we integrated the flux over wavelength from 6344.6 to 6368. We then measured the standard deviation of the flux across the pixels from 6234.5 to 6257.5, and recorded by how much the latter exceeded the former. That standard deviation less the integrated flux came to -439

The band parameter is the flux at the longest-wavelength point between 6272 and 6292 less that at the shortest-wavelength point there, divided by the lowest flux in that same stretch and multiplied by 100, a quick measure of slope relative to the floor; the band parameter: 1.42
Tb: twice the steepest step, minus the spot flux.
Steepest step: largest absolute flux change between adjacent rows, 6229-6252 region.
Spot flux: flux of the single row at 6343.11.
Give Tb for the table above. -18.0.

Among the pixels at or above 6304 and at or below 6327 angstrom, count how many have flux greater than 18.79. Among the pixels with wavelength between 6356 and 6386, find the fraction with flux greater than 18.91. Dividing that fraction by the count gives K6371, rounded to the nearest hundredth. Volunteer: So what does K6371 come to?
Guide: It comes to 0.10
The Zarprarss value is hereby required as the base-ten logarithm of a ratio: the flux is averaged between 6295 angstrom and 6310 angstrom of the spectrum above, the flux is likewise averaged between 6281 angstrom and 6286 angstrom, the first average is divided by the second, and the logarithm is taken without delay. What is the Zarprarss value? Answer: -0.010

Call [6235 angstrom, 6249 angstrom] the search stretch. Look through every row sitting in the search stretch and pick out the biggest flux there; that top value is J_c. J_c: 19.08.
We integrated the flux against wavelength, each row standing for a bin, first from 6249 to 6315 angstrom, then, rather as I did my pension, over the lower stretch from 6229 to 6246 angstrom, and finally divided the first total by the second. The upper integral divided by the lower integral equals 3.9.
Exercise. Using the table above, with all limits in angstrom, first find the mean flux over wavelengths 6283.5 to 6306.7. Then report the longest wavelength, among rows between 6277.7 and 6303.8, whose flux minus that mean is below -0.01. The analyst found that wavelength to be 6302.35 angstrom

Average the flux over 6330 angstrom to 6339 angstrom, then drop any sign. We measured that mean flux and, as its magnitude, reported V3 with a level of 18.7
